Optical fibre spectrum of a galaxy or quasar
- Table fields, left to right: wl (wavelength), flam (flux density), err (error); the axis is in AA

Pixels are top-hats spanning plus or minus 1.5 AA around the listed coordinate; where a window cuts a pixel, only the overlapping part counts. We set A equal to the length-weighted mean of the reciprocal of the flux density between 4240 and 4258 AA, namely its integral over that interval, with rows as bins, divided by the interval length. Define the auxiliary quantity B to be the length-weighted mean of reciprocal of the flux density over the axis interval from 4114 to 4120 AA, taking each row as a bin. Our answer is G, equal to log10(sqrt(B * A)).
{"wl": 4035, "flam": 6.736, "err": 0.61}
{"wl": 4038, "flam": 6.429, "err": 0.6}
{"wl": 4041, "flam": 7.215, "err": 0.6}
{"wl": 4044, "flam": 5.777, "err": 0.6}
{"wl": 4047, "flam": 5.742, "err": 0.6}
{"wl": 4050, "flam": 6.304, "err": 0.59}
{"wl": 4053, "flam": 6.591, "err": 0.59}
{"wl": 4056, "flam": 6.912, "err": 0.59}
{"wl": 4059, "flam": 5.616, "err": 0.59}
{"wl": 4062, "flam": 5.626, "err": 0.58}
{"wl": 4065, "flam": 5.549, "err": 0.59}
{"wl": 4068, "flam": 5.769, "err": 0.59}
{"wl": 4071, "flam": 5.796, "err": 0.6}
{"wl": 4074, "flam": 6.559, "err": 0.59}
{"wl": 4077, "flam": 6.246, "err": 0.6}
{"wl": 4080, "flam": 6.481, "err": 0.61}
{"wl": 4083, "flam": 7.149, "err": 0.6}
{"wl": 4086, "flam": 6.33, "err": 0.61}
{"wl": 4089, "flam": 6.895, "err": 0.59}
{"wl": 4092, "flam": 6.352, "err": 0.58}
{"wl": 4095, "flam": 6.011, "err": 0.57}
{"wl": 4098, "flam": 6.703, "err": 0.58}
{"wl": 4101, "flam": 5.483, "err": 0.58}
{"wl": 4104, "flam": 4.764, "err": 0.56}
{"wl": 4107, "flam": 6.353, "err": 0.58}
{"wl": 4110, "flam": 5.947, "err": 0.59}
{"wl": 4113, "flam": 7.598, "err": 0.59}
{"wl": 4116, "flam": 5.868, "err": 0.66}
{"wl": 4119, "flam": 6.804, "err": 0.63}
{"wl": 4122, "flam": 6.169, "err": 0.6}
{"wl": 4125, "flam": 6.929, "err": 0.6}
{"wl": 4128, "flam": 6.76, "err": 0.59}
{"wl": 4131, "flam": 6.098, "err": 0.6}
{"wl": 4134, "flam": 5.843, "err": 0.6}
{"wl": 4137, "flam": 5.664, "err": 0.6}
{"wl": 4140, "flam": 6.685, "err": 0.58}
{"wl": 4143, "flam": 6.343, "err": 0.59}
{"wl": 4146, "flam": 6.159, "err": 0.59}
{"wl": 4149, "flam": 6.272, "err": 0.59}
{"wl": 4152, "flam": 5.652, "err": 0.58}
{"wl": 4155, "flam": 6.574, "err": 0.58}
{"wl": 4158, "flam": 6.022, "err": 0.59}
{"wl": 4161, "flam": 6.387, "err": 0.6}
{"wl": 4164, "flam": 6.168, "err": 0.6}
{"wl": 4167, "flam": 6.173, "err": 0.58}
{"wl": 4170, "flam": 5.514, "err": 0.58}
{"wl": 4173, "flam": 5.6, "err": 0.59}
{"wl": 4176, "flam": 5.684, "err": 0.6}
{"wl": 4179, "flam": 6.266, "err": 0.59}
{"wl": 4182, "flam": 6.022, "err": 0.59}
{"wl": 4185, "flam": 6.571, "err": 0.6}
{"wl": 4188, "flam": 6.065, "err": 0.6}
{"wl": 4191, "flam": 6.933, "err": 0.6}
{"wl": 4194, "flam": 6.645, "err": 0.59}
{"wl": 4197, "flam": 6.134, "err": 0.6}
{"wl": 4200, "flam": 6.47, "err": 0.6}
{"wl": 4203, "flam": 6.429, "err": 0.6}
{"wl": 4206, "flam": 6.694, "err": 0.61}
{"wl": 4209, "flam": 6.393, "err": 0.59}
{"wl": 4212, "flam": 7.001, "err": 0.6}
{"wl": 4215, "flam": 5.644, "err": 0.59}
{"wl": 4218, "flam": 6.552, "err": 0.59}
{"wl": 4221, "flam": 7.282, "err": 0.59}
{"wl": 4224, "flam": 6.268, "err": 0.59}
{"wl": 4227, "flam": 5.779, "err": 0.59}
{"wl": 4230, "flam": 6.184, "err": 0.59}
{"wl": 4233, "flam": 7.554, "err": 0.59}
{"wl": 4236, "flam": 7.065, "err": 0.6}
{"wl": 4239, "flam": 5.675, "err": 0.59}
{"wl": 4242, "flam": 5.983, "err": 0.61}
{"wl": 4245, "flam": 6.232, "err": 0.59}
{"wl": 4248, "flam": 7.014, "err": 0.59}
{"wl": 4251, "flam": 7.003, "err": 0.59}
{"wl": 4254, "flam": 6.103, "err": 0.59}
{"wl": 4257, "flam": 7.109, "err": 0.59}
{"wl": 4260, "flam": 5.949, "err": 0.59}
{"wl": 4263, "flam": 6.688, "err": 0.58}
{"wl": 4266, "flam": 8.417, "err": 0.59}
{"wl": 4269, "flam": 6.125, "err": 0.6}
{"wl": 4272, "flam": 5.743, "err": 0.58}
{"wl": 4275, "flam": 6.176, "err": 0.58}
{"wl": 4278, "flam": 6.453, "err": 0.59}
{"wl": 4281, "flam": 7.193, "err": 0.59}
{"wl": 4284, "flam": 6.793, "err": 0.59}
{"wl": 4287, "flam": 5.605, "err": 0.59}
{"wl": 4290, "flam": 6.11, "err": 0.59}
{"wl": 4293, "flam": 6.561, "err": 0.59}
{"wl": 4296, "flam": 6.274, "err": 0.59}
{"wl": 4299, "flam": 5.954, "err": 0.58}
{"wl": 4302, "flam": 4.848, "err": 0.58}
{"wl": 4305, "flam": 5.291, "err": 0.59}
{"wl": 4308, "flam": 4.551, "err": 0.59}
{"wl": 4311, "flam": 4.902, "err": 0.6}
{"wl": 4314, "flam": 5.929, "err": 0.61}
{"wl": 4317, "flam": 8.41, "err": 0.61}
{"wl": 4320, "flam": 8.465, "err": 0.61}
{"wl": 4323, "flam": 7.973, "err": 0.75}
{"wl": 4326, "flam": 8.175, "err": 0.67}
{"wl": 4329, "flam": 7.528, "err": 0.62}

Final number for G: -0.808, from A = 0.154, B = 0.157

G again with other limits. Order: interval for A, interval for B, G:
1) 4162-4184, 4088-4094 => -0.794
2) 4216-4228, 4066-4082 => -0.798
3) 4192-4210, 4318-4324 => -0.864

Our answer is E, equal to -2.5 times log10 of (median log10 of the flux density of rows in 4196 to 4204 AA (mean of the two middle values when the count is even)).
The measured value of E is 0.231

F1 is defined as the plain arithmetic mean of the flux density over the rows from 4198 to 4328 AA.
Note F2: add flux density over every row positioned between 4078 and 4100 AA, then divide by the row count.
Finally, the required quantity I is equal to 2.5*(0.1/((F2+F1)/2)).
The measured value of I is 0.0383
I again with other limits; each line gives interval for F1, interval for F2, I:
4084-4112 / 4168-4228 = 0.0404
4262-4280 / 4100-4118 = 0.0397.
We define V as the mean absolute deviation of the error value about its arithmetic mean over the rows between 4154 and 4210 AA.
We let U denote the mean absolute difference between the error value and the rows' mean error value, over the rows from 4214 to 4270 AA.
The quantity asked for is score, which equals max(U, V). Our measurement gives 0.0071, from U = 0.0037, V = 0.007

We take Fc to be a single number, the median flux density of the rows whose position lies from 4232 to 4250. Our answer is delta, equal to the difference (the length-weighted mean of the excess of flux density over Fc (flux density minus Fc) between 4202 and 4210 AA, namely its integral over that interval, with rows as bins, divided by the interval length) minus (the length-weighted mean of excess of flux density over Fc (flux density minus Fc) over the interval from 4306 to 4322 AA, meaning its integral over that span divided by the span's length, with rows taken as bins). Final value 0.054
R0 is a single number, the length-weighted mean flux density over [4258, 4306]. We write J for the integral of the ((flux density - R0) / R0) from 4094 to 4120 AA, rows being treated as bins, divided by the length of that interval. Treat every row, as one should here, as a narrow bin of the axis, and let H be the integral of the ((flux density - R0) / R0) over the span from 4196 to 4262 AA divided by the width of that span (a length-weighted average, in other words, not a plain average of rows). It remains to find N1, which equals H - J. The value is 0.051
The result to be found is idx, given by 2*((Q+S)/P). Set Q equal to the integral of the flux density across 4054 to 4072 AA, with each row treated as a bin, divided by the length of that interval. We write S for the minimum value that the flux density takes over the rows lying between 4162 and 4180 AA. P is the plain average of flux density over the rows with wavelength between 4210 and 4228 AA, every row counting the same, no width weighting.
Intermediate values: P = 6.42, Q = 5.9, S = 5.514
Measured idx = 3.6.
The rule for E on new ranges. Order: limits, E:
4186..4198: 0.235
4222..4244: 0.254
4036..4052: 0.243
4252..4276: 0.257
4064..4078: 0.294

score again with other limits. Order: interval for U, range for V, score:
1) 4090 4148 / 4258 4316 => 0.0145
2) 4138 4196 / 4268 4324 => 0.0187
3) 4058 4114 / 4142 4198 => 0.0094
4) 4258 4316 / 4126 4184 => 0.0060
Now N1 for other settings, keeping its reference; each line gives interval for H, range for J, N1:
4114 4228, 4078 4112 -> 0.006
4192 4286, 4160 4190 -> 0.077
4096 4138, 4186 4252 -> -0.045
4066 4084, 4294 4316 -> 0.128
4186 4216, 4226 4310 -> 0.026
